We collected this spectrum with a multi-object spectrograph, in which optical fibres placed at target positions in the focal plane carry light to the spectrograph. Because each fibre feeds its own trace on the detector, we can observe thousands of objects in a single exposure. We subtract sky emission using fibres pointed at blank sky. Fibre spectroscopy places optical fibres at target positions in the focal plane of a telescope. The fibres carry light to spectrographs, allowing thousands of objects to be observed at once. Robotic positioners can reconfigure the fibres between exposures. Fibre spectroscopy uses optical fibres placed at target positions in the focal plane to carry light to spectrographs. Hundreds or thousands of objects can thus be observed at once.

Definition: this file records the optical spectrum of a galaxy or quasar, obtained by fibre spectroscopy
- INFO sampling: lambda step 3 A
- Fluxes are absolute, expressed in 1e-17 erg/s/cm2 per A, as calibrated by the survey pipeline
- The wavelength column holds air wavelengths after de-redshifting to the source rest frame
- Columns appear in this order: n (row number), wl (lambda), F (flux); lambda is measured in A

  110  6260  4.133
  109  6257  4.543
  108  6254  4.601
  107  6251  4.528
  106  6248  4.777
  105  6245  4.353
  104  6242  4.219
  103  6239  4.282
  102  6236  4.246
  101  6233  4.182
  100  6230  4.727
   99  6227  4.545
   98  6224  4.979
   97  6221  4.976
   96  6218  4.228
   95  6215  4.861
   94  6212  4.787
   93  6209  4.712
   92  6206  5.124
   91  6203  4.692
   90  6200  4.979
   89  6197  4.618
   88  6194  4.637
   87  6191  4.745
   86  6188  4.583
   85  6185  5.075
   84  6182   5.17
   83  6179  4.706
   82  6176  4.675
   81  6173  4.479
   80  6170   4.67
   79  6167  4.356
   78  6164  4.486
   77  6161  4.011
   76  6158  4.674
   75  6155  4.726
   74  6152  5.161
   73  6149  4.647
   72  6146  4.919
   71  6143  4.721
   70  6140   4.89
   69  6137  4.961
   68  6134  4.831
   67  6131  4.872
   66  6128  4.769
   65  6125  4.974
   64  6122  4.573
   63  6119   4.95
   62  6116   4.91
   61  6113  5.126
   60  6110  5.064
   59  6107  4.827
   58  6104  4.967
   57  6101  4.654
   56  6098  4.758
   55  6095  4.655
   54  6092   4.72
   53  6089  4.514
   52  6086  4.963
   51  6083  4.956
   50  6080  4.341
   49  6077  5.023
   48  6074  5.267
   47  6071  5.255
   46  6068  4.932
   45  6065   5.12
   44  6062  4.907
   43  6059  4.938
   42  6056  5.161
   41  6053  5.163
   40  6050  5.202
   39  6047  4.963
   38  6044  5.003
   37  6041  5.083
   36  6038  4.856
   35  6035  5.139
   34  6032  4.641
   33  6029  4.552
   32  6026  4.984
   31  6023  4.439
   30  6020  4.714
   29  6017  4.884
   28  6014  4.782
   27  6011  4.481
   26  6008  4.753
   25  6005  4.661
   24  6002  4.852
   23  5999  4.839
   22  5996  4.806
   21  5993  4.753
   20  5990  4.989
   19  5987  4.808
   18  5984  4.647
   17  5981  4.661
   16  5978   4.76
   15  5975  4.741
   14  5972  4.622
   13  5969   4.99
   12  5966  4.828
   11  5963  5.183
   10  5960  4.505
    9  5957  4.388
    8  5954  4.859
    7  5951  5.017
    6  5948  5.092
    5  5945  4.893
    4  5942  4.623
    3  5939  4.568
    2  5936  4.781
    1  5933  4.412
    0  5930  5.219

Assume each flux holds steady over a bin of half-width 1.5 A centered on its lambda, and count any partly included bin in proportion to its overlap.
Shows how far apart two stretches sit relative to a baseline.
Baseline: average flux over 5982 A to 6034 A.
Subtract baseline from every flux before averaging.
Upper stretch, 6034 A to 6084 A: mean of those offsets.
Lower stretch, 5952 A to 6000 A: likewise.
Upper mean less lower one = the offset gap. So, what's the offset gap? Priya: 0.24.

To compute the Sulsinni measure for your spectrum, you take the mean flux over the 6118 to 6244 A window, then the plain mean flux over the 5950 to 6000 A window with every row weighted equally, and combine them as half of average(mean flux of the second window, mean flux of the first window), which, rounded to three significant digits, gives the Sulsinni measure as 2.37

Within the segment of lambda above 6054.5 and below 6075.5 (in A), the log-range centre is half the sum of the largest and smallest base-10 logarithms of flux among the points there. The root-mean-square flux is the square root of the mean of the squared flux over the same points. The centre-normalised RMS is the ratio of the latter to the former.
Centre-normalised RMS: 7.20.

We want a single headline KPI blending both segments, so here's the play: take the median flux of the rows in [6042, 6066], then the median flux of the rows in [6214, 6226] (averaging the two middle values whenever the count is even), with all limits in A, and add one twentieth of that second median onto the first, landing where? 5.31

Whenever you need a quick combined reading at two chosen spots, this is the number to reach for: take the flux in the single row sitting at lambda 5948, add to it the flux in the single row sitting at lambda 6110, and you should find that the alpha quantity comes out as 10.2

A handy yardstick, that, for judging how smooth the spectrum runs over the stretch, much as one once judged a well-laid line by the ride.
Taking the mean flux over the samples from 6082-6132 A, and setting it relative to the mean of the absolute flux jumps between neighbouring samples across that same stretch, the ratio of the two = 25.6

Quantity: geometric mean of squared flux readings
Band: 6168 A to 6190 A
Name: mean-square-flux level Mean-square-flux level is 22.7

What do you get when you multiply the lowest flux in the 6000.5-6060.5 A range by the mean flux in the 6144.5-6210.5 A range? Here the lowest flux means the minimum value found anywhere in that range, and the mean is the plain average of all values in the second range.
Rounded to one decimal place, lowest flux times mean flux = 21.0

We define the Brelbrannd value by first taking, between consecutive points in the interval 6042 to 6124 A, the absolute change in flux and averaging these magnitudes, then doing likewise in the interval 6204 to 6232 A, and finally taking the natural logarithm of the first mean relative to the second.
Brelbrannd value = -0.48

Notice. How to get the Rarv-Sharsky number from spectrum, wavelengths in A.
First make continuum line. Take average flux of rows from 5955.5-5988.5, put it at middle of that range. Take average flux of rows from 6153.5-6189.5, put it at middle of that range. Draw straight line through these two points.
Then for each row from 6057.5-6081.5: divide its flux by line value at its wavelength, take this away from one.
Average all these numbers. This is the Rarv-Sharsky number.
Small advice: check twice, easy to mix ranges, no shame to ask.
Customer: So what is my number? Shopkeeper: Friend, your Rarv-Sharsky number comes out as -0.061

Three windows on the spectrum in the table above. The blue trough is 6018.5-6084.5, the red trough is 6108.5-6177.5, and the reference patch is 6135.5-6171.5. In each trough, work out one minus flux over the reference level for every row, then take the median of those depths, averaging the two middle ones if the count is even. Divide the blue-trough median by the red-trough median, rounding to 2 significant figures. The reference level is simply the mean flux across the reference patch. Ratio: 3.4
